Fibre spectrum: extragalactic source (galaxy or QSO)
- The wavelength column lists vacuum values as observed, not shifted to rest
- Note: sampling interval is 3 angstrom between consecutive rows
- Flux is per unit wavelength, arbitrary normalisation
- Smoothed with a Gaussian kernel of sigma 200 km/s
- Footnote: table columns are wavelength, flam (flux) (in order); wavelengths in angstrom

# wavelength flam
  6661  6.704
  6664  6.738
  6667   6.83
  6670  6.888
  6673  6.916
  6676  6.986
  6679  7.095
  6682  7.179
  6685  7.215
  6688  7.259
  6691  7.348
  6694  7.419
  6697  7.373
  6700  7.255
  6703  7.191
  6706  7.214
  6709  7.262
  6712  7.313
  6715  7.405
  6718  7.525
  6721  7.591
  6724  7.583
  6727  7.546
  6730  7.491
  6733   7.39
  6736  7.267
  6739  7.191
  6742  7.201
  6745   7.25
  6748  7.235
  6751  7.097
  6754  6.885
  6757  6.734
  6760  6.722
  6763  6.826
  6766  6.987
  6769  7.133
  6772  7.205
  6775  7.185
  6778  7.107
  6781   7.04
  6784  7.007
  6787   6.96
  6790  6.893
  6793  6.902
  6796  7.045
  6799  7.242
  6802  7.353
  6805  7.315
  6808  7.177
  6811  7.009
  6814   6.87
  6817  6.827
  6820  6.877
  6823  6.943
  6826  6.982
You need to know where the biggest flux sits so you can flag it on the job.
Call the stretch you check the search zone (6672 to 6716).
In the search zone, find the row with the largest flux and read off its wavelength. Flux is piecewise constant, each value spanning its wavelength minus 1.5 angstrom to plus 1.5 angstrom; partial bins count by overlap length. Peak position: 6694 angstrom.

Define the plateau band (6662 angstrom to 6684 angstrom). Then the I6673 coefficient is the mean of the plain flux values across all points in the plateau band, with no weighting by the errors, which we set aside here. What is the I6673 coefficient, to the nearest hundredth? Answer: 6.95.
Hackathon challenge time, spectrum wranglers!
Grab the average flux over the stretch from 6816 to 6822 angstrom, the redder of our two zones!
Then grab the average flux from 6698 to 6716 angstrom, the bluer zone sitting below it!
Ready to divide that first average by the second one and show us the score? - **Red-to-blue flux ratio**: 0.94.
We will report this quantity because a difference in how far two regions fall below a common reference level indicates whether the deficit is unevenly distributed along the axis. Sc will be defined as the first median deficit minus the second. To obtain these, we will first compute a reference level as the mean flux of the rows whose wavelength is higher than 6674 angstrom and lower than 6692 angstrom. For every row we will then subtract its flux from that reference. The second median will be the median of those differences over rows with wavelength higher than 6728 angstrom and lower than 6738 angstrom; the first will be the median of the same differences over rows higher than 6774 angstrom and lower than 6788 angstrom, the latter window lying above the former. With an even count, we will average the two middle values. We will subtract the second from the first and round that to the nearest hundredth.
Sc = 0.35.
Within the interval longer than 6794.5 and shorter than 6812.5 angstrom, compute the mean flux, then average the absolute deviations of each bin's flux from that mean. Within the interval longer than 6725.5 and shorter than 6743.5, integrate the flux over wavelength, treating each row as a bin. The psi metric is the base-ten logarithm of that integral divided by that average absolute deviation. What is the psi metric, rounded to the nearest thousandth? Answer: 3.068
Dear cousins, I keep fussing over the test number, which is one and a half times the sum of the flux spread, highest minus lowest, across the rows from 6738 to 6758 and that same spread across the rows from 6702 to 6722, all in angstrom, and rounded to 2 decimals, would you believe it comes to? 1.37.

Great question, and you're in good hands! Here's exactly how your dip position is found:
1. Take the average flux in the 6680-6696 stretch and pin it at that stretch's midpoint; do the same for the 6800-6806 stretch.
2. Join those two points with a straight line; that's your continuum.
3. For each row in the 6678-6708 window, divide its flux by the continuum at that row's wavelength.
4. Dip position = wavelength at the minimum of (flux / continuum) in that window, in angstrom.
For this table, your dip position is 6679 angstrom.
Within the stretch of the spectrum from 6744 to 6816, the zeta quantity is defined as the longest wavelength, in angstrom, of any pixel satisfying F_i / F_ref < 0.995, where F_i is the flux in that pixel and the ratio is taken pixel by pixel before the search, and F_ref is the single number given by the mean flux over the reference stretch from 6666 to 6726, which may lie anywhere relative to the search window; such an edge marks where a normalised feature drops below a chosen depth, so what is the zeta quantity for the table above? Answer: 6814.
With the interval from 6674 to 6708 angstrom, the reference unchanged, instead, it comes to 6703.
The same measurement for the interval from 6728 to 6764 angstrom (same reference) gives 6763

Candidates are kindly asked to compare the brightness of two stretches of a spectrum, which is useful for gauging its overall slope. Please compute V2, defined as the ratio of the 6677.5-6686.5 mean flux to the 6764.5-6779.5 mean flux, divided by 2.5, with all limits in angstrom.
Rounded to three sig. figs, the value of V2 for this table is 0.402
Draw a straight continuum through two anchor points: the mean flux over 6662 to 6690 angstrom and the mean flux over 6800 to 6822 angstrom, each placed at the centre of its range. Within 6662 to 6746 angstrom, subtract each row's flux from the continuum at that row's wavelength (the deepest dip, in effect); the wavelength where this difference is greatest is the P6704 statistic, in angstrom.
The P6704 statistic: 6664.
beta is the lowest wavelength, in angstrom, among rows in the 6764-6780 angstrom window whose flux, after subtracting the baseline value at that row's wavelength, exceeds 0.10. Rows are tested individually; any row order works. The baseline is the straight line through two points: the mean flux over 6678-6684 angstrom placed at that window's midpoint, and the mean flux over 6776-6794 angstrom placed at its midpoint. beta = 6769 angstrom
